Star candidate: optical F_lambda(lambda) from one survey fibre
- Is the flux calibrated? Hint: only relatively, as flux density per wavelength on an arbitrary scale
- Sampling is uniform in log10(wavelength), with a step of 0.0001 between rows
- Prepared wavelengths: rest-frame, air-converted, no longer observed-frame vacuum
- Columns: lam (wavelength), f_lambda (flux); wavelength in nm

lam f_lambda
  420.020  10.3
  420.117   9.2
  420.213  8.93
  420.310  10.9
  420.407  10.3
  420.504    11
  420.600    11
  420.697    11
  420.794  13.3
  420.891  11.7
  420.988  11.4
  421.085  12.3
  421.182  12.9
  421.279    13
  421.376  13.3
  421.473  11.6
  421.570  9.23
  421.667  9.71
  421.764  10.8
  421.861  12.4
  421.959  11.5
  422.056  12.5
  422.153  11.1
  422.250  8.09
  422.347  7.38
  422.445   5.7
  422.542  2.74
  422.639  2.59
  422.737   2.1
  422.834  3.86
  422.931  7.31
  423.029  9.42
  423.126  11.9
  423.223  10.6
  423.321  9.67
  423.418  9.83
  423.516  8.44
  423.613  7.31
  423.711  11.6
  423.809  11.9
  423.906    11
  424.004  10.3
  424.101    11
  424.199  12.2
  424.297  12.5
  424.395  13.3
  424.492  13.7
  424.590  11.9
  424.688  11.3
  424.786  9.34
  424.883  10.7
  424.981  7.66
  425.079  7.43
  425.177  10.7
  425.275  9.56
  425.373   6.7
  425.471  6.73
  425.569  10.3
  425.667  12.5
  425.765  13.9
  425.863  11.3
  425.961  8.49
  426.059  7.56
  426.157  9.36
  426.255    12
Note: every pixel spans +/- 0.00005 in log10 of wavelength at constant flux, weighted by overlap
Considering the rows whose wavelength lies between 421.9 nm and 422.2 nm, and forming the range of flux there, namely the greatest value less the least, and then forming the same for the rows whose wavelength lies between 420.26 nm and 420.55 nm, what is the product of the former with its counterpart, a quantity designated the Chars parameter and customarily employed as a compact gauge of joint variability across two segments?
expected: 1.0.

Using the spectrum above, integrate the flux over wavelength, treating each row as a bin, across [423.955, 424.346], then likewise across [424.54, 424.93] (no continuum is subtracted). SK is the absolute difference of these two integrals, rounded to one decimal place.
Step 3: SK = 0.3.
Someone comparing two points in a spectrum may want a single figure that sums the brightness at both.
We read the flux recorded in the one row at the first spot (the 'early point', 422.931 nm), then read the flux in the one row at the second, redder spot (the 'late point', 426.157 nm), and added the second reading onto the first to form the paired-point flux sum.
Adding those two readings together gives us 16.7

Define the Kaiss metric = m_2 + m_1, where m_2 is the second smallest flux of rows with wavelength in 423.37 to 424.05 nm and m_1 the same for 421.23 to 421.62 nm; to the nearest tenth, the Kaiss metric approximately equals 20.0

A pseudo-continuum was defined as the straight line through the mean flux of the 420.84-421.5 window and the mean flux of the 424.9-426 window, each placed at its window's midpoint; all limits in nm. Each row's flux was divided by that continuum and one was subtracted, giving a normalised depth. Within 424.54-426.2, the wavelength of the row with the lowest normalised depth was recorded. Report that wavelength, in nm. 425.373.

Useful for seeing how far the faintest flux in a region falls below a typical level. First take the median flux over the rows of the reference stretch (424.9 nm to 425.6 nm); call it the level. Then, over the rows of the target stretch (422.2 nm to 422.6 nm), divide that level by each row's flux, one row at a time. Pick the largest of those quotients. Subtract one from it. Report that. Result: 1.8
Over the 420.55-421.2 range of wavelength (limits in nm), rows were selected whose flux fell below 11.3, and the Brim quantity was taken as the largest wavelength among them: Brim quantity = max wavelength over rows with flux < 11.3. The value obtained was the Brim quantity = 420.697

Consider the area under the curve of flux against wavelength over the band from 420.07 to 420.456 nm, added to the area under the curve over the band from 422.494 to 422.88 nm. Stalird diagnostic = 4.9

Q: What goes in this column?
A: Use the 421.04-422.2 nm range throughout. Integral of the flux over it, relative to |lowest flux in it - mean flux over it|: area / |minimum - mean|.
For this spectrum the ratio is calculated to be 5.5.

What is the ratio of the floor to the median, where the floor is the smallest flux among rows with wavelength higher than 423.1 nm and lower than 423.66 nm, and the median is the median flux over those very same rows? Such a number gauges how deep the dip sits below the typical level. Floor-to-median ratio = 0.75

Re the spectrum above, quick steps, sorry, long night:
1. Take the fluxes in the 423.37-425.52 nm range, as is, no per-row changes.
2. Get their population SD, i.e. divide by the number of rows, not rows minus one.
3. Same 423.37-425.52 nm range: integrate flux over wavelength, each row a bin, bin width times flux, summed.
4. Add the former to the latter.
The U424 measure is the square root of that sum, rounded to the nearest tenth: 4.9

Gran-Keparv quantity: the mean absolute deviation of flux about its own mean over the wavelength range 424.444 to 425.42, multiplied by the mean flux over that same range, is 17.4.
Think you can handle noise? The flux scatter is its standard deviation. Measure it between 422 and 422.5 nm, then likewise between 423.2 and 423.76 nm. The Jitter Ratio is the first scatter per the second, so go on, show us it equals 1.8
